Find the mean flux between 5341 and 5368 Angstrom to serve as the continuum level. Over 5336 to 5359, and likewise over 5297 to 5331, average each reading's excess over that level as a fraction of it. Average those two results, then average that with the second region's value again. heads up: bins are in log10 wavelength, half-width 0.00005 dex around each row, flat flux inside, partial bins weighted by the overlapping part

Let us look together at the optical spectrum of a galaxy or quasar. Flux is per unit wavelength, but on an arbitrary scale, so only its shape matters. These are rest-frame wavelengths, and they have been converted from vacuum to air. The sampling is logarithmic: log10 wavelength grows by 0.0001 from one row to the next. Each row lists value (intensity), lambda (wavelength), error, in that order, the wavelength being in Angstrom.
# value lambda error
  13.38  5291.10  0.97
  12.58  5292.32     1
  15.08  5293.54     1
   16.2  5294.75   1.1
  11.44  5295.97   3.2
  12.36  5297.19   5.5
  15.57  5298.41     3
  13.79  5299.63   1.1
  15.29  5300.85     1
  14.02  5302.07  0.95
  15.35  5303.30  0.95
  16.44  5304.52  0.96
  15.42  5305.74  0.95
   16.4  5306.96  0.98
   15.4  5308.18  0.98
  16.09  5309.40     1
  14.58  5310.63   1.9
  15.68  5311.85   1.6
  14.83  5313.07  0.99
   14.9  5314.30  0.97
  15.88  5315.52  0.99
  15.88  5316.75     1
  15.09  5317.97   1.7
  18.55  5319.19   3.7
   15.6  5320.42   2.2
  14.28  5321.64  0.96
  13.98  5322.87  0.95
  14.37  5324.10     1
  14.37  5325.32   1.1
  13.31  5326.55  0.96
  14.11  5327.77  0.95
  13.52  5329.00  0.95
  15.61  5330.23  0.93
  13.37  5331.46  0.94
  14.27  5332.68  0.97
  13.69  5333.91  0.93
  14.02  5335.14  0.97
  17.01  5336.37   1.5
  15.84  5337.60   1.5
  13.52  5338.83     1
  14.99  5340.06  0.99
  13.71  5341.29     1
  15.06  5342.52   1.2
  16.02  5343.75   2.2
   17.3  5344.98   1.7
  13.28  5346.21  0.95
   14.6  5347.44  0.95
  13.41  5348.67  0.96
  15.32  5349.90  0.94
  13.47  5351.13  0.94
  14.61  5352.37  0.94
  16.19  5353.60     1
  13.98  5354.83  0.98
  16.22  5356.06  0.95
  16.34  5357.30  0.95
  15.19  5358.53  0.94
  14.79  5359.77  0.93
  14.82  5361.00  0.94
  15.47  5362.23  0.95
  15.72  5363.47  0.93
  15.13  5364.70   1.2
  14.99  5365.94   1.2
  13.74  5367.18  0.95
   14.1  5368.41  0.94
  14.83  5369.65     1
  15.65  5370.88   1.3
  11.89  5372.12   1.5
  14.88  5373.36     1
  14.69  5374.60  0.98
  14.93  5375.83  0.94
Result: 0.004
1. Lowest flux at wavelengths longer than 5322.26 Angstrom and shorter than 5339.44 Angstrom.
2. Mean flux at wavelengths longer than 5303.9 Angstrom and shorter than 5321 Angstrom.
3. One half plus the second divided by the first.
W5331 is 1.68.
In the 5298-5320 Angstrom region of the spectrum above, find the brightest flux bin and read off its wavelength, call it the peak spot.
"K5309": 5319.19 Angstrom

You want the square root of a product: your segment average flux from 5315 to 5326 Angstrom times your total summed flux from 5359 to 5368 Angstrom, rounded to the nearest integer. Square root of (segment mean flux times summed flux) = 40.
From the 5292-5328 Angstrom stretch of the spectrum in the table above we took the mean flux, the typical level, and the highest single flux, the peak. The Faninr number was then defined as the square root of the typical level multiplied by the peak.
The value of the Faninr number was 16.6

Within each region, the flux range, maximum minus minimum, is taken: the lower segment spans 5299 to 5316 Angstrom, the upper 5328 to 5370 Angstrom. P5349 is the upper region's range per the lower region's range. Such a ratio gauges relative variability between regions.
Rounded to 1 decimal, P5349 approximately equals 1.5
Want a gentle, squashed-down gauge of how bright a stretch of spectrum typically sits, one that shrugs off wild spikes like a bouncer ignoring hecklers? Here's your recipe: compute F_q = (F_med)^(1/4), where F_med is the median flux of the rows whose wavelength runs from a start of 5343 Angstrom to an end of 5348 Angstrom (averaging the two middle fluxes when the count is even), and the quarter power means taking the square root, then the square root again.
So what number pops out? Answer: 1.98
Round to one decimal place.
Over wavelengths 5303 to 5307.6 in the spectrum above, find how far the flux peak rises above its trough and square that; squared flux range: 1.2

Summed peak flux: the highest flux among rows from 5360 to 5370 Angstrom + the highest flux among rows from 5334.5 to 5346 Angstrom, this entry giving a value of 33.0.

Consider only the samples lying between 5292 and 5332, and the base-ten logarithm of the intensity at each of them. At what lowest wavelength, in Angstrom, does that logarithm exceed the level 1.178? 5293.54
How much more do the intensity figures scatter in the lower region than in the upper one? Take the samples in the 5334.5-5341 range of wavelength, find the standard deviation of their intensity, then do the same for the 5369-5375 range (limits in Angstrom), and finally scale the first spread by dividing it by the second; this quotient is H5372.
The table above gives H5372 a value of 0.97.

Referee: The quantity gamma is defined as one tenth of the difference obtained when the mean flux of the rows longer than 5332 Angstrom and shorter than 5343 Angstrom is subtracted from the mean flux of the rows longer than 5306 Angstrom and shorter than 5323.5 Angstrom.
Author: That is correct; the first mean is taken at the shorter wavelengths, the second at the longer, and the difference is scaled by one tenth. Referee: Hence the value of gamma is 0.08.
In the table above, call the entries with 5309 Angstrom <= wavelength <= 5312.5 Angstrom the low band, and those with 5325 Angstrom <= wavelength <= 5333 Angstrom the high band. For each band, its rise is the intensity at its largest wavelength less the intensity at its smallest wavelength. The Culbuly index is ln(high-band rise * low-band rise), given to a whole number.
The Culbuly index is -3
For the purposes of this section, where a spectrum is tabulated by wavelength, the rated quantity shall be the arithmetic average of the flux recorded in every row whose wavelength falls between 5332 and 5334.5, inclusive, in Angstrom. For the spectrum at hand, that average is 14.0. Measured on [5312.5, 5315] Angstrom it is 14.9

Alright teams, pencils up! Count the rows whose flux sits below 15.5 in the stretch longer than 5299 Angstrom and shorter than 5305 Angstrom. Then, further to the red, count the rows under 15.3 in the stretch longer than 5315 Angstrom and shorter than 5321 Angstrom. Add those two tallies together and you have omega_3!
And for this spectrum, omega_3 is 5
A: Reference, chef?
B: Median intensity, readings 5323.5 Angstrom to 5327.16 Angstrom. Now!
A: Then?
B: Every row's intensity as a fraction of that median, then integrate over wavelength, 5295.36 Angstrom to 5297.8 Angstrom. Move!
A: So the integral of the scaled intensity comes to 2 Angstrom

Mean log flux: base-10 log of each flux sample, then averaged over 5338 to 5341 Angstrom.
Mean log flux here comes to 1.15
